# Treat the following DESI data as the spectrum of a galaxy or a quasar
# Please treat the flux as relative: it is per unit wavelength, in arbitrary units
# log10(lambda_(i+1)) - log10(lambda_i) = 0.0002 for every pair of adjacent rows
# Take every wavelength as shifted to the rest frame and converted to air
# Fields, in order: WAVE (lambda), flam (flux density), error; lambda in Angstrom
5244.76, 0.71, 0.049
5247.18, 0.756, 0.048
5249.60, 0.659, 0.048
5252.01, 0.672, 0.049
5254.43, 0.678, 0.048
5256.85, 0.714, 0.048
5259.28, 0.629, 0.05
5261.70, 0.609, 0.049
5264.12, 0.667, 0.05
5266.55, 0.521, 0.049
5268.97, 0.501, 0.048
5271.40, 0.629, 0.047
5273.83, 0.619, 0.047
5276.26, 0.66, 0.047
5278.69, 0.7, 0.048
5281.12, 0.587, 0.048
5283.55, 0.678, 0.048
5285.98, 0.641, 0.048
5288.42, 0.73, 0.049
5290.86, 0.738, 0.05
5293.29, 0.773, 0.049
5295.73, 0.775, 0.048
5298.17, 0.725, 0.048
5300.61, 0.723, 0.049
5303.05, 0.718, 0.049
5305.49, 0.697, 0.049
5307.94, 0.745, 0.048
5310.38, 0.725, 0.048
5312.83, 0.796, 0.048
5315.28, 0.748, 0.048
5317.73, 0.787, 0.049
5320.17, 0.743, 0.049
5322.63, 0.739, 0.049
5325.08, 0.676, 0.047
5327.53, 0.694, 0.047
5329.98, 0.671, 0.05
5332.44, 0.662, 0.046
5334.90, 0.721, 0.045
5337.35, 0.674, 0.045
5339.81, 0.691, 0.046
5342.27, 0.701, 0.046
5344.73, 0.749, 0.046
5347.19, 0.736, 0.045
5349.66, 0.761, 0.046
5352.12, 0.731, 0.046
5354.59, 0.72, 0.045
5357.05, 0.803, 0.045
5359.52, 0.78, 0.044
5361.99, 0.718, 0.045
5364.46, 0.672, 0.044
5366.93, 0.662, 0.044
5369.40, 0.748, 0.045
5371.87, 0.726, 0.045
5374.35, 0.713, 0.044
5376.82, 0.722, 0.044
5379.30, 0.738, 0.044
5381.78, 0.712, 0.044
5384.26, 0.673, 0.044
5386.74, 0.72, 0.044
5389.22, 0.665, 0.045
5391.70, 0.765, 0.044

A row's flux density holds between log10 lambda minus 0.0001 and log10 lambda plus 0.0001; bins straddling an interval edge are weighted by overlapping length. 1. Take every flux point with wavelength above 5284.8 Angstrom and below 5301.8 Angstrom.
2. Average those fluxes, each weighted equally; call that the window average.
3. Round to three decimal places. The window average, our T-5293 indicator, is 0.729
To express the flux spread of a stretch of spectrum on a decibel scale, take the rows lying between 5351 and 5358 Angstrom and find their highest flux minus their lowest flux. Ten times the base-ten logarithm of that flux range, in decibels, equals -11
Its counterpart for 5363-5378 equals -11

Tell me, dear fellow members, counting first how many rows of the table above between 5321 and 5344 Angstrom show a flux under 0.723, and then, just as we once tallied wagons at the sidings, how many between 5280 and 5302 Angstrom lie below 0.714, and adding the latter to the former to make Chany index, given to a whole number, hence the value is 11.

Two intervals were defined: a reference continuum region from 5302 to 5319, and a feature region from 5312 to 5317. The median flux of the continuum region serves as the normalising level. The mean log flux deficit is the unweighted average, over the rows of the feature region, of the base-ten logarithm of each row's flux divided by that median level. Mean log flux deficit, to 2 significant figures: 0.015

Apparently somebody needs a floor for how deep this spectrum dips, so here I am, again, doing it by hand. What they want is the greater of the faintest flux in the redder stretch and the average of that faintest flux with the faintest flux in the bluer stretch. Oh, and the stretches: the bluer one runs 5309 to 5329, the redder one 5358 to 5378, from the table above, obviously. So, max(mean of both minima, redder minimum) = 0.669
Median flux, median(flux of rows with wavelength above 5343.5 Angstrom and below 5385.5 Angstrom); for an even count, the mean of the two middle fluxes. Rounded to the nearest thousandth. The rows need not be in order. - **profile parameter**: 0.726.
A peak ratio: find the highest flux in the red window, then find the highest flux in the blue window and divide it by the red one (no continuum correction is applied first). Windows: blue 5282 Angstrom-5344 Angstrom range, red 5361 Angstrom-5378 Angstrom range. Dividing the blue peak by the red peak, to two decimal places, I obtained 1.06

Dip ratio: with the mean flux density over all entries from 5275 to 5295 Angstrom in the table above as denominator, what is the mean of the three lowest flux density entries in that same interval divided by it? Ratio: 0.91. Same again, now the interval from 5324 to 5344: 0.97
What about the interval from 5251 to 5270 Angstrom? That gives 0.87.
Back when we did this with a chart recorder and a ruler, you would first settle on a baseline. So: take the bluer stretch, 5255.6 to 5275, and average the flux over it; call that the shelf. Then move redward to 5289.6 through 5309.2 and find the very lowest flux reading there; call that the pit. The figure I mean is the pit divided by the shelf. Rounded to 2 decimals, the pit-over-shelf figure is 1.14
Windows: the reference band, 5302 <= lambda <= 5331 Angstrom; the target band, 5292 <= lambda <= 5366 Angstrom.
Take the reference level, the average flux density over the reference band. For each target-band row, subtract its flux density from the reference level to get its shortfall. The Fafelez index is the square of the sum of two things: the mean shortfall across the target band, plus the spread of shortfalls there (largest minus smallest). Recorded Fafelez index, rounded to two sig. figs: 0.020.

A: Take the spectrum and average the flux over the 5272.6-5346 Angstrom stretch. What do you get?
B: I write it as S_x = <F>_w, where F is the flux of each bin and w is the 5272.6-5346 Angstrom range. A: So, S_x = 0.710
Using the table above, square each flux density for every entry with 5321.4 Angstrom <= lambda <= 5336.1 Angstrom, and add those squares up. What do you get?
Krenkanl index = 2.89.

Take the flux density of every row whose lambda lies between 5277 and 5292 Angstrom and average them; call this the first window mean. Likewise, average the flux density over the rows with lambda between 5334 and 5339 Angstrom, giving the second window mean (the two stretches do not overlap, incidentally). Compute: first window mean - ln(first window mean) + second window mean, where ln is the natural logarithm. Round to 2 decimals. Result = 1.76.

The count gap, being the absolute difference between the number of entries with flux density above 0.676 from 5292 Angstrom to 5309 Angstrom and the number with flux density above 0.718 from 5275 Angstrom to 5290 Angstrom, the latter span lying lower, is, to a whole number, 6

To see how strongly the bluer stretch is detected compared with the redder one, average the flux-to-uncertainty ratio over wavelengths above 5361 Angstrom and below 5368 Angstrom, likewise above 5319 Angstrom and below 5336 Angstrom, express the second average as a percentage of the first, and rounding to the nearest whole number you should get 96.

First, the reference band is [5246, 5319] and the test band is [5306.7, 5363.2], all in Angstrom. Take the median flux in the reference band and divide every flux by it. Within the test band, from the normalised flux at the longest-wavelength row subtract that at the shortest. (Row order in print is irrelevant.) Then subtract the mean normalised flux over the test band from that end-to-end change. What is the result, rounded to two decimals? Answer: -1.08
